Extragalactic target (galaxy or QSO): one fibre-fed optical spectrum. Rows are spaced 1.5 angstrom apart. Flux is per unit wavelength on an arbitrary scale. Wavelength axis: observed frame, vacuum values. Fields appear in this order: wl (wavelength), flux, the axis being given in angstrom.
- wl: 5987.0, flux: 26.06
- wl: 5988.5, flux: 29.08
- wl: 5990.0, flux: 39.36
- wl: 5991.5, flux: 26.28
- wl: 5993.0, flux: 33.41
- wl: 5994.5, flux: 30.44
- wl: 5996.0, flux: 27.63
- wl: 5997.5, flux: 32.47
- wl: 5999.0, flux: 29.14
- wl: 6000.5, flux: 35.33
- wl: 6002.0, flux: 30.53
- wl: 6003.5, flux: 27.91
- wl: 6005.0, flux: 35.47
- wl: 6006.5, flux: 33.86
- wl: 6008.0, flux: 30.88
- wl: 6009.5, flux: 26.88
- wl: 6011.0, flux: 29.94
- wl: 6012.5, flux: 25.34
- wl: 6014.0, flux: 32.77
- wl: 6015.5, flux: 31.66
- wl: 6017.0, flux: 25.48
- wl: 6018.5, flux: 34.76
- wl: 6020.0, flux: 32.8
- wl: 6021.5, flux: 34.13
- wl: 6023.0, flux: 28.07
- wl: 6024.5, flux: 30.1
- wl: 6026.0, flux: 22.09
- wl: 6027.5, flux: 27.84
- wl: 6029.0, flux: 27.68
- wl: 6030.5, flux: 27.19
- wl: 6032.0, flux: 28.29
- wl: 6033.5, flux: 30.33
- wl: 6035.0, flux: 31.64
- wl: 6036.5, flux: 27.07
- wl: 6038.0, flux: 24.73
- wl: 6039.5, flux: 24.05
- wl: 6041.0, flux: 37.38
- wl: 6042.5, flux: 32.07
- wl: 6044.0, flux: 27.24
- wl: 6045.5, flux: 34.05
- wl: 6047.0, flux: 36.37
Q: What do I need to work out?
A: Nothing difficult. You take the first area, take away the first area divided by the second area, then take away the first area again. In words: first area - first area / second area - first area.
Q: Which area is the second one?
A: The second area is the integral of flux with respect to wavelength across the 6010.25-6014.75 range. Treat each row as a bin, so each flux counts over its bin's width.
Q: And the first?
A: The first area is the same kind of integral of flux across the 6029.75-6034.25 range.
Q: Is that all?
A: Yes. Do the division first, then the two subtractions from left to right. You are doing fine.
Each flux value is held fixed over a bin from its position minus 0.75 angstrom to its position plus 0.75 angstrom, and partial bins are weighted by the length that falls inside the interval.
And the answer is -0.97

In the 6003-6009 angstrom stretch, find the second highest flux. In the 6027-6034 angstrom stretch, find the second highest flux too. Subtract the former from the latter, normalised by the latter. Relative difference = -0.20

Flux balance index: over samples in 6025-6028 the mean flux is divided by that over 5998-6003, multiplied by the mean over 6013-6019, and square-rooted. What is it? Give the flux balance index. 4.96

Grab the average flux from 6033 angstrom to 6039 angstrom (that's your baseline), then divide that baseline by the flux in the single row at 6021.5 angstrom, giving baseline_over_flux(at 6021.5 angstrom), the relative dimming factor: 0.83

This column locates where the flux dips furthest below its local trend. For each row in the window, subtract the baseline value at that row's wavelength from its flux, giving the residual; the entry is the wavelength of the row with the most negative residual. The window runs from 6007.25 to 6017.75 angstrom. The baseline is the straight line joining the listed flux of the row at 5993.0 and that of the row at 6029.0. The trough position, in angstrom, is 6012.5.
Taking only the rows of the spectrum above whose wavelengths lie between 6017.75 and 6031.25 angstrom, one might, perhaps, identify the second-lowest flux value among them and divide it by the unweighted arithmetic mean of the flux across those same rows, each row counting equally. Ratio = 0.92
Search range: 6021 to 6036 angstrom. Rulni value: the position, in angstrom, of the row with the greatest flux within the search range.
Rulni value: 6021.5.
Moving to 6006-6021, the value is 6018.5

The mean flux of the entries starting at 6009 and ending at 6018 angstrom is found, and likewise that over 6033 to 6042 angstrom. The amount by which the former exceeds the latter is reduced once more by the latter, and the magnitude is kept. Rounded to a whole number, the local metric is 30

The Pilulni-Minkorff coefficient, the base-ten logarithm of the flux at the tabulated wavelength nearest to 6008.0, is 1.49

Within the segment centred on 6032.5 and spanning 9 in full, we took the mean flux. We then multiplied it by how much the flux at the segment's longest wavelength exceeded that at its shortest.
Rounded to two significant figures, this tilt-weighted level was -18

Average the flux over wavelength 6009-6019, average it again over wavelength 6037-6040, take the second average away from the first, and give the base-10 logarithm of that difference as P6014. 0.7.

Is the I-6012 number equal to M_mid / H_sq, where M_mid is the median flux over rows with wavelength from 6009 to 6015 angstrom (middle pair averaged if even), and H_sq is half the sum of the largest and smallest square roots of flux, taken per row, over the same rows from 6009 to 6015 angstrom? 5.3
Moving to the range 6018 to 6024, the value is 6.0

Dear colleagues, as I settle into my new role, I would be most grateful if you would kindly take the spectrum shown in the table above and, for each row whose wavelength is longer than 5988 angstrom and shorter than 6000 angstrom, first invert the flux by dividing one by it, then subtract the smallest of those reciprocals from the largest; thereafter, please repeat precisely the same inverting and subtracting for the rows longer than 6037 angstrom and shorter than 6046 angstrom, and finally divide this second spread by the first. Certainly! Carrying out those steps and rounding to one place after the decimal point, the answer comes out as 1.2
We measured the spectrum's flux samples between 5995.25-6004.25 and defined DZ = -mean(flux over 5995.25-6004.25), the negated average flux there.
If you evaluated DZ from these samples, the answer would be -30.5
